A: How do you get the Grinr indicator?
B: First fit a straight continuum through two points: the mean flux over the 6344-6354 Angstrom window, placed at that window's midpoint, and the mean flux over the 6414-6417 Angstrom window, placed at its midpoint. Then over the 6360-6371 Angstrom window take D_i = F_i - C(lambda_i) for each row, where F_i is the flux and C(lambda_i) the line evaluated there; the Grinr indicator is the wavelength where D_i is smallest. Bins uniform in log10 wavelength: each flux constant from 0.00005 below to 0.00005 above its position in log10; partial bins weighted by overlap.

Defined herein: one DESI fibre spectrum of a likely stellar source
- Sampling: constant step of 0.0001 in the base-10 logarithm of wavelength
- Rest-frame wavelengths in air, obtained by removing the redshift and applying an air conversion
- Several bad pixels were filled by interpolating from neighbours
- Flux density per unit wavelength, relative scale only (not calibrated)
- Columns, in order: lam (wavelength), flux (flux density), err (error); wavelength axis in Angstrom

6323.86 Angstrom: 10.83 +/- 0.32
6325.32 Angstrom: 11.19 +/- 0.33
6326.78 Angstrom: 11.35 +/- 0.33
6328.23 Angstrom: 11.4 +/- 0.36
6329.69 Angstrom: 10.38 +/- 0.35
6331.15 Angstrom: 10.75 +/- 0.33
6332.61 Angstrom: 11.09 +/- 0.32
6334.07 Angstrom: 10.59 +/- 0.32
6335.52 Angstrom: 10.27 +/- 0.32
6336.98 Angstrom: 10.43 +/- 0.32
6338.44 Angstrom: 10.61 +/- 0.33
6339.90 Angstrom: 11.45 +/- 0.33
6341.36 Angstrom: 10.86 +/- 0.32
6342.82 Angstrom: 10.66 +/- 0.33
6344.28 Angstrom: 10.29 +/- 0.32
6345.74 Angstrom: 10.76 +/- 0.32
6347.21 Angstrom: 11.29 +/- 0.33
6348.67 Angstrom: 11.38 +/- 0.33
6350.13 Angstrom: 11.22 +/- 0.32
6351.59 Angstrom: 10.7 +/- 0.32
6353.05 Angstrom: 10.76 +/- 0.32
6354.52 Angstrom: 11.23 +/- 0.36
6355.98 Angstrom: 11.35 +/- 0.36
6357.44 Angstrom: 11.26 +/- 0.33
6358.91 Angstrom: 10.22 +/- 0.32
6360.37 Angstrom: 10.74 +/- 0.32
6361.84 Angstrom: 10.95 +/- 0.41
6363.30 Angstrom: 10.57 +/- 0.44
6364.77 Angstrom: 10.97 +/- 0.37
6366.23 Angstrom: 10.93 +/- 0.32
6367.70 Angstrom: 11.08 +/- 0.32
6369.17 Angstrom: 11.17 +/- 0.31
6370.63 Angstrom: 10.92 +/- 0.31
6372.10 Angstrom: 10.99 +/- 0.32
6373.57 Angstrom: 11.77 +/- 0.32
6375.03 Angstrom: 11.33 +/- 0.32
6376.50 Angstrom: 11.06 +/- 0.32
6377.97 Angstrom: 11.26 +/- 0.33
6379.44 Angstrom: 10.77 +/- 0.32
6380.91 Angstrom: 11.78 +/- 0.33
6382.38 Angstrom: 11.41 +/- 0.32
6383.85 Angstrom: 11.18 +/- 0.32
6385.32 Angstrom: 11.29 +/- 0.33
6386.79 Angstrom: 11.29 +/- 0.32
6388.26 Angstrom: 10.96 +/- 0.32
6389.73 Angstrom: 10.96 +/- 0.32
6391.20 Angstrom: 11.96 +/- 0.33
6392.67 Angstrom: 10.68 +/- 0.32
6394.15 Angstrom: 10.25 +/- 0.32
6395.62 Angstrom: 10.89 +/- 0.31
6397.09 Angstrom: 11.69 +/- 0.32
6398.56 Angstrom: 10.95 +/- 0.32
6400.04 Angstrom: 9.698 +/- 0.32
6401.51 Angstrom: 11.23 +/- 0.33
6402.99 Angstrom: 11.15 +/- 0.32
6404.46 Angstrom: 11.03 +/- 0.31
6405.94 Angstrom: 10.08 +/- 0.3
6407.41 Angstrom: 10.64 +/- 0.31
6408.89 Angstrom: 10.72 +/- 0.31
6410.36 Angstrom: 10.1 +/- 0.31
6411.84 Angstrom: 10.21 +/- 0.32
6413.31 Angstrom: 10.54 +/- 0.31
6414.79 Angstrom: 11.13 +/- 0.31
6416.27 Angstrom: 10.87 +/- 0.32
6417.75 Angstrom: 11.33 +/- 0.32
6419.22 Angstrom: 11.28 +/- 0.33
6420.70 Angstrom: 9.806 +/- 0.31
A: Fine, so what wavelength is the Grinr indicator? 6363.30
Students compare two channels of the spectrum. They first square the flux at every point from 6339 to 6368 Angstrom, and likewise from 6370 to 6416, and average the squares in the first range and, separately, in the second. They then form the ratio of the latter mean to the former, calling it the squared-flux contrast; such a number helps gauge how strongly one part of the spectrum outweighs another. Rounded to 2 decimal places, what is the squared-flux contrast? 1.01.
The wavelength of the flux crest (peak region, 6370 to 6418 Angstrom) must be 6391.20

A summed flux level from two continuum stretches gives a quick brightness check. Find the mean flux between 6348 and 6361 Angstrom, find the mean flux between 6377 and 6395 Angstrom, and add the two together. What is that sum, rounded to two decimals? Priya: 22.13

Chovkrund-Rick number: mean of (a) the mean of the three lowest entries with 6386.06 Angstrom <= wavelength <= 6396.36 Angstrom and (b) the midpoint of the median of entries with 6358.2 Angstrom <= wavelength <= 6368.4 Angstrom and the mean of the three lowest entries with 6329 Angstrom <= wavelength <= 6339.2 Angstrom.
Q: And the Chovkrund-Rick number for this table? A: 10.6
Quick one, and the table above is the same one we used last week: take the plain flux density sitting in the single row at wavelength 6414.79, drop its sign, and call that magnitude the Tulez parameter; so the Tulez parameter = 11.1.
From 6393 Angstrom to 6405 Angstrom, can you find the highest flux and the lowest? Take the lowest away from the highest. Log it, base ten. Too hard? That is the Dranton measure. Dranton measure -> 0.30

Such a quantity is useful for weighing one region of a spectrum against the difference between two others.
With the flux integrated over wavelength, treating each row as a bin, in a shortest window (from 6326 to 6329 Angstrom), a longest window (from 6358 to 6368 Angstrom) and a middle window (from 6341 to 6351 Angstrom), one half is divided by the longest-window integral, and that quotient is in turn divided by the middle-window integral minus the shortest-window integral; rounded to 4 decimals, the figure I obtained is 0.0001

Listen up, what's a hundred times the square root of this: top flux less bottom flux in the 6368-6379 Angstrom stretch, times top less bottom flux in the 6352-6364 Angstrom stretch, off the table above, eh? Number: 98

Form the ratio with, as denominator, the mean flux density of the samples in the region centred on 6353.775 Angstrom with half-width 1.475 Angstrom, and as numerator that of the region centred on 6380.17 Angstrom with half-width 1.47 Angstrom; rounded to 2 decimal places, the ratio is 1.03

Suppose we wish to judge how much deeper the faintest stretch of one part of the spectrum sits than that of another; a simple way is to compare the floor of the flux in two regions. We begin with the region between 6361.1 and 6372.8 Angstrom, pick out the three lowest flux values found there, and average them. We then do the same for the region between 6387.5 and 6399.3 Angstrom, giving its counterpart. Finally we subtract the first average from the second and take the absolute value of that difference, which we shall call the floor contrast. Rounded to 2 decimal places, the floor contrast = 0.20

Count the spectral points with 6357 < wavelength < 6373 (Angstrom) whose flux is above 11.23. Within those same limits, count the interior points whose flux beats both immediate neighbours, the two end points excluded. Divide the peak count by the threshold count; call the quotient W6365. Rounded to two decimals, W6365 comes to 3.00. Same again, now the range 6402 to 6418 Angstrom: 2.00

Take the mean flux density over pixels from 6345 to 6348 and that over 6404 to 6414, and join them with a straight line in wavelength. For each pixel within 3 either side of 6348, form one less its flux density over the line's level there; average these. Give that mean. -0.01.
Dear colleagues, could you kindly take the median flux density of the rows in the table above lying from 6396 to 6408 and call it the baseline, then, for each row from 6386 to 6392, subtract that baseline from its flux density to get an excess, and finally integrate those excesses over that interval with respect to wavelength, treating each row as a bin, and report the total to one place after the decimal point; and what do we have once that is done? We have 1.8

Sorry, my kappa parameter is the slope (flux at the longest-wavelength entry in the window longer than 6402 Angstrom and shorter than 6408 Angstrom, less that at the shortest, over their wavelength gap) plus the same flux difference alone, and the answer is -0.6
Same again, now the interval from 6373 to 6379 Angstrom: -0.6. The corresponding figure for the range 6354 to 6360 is -1.2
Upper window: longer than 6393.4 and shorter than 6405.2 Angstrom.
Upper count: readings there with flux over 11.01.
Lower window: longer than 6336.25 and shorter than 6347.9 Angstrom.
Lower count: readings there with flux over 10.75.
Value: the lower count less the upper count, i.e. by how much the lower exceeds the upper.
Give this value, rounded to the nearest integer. 0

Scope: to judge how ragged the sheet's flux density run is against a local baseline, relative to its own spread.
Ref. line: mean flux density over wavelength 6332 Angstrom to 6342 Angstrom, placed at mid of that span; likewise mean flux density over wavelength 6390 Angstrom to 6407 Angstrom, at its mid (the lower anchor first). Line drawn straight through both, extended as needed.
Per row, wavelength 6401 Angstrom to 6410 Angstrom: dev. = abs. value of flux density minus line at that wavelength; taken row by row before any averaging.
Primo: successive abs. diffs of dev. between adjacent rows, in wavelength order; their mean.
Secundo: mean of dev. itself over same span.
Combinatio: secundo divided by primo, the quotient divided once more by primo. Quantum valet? 4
